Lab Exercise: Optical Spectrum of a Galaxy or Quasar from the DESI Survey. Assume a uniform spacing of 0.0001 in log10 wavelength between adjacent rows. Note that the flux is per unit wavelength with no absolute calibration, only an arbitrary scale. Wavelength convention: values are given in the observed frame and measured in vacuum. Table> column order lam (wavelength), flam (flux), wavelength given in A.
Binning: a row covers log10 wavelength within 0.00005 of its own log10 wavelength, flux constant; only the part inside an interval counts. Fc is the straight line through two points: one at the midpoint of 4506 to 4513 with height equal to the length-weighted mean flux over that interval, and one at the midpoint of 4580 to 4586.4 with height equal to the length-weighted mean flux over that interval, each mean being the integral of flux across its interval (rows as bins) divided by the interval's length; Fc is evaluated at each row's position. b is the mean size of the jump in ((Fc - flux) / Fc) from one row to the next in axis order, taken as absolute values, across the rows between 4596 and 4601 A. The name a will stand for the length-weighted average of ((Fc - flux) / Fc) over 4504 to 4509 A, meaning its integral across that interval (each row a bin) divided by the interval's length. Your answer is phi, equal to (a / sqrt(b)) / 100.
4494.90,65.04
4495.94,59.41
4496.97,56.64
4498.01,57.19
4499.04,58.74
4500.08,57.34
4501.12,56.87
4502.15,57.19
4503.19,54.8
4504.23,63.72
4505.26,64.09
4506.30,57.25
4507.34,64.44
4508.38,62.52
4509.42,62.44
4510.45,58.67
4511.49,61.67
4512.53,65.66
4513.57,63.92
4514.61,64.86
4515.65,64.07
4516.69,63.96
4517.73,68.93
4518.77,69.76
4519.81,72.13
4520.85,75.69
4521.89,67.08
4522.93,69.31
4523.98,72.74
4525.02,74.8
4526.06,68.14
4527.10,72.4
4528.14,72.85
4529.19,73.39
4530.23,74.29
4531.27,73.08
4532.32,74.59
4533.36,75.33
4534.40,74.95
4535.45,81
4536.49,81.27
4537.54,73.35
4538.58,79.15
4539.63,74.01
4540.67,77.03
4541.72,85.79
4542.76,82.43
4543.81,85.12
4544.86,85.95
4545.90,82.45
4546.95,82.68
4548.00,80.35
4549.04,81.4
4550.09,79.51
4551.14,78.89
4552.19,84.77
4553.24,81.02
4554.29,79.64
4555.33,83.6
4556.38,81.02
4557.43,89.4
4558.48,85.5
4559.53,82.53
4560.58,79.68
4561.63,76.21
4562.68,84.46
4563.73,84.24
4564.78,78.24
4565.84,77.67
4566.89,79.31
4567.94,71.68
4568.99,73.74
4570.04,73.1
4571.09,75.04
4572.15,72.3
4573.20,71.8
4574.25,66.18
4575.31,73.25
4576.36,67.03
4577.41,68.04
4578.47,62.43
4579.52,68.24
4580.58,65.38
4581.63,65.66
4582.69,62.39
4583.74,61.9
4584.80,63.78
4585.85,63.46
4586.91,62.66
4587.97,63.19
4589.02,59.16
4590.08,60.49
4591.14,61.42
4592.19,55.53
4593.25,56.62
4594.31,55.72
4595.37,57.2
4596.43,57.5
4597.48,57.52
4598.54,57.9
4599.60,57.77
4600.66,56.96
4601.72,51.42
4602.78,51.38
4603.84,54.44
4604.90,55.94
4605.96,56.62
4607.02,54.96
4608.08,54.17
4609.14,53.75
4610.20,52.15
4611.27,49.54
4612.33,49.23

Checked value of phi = -0.001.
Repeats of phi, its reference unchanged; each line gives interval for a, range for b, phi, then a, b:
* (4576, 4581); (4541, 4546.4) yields -0.002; -0.04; 0.041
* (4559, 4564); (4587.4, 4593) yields -0.013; -0.29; 0.048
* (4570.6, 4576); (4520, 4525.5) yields -0.005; -0.13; 0.065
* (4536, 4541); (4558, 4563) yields -0.009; -0.23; 0.070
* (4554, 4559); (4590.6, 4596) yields -0.017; -0.33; 0.037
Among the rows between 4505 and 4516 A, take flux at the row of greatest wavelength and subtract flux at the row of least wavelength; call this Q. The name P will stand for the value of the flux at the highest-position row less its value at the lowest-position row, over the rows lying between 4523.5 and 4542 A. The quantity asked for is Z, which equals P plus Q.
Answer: 13.0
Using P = 13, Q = 0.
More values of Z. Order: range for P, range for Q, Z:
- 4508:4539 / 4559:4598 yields -8.4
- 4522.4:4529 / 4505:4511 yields -1.9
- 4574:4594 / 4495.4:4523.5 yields 0.3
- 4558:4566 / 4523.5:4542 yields 5.2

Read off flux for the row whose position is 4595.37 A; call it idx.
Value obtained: 57.2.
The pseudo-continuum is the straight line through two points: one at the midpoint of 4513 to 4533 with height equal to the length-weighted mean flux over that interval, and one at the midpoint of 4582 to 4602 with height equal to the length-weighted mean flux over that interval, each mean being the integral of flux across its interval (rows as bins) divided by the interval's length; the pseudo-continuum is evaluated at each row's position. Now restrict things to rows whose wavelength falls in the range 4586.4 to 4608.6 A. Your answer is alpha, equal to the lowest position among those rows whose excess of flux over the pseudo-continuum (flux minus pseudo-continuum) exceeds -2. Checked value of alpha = 4586.91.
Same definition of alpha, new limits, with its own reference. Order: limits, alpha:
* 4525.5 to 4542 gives 4526.06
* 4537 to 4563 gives 4537.54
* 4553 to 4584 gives 4553.24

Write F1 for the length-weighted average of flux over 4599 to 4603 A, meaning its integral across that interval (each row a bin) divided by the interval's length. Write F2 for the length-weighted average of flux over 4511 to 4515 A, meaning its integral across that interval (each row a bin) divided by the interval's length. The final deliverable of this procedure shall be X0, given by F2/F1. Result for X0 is 1.17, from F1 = 55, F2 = 64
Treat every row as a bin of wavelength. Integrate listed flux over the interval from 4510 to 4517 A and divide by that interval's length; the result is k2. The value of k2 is 63.2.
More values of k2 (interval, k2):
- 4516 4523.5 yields 69.4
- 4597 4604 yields 55.3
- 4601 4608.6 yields 54.2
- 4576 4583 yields 65.6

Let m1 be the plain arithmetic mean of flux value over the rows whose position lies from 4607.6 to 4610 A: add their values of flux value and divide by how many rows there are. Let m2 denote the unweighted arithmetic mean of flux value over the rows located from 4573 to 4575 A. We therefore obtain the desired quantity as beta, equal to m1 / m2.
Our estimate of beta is 0.8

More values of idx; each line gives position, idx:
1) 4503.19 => 54.8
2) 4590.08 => 60.49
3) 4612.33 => 49.23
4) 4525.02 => 74.8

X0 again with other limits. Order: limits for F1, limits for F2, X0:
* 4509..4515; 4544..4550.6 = 1.31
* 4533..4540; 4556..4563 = 1.07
